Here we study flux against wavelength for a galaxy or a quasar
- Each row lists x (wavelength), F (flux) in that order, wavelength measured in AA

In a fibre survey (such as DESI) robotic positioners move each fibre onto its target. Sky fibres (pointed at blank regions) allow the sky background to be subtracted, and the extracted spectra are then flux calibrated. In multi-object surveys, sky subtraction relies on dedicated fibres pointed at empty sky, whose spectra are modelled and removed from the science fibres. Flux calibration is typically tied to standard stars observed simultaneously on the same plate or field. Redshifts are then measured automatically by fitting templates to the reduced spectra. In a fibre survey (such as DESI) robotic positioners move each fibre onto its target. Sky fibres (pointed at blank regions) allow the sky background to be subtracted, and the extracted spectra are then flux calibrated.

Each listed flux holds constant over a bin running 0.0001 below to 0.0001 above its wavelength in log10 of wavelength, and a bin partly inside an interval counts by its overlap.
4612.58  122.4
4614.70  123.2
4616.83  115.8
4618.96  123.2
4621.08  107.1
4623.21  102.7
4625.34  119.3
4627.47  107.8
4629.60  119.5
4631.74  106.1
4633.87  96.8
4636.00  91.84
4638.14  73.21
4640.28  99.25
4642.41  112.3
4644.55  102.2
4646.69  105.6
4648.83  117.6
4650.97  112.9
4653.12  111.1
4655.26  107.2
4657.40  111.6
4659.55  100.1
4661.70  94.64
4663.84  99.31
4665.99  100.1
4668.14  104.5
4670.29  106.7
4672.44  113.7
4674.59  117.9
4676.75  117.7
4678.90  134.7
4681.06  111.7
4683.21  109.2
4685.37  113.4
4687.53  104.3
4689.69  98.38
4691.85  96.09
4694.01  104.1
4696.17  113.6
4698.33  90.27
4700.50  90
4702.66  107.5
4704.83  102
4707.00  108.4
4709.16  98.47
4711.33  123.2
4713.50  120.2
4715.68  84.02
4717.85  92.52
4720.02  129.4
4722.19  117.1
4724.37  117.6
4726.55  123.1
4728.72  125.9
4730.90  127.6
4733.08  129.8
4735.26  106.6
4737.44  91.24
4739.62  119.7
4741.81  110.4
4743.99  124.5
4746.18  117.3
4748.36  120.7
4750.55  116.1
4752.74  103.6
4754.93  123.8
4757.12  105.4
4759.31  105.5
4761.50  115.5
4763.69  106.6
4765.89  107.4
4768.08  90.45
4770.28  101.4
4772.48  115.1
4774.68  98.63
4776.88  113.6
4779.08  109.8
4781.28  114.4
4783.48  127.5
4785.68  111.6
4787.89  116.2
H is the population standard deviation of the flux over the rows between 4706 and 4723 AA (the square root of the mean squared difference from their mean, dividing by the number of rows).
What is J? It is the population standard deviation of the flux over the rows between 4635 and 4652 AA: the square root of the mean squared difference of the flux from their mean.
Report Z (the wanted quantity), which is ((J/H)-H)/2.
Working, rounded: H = 15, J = 13.3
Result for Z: -7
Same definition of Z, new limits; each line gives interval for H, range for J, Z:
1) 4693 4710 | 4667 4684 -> -3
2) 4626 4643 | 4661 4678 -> -6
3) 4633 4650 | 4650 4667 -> -6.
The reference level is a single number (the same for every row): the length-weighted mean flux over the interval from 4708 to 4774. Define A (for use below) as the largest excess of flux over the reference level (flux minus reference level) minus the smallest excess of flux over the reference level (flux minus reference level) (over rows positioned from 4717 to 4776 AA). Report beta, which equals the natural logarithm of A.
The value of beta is 3.7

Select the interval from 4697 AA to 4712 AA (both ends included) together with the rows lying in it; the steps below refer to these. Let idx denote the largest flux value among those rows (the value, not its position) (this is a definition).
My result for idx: 123.2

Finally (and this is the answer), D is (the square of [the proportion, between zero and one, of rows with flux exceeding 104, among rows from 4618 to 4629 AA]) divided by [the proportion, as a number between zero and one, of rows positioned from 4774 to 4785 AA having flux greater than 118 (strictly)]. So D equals 3.2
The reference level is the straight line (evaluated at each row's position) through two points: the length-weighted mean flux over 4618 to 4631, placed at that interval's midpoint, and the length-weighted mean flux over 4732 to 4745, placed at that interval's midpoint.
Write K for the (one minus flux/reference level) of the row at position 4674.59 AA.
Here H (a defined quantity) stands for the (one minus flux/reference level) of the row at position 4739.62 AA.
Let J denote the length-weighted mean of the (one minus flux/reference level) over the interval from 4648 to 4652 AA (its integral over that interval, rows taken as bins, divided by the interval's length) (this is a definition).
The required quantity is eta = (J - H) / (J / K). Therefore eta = 0.083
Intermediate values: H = -0.05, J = -0.02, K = -0.04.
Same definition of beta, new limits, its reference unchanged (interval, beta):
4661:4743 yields 3.9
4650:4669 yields 2.9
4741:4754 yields 3.0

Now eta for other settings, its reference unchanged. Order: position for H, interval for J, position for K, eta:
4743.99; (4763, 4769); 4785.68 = 0.038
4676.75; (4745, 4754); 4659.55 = -0.400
